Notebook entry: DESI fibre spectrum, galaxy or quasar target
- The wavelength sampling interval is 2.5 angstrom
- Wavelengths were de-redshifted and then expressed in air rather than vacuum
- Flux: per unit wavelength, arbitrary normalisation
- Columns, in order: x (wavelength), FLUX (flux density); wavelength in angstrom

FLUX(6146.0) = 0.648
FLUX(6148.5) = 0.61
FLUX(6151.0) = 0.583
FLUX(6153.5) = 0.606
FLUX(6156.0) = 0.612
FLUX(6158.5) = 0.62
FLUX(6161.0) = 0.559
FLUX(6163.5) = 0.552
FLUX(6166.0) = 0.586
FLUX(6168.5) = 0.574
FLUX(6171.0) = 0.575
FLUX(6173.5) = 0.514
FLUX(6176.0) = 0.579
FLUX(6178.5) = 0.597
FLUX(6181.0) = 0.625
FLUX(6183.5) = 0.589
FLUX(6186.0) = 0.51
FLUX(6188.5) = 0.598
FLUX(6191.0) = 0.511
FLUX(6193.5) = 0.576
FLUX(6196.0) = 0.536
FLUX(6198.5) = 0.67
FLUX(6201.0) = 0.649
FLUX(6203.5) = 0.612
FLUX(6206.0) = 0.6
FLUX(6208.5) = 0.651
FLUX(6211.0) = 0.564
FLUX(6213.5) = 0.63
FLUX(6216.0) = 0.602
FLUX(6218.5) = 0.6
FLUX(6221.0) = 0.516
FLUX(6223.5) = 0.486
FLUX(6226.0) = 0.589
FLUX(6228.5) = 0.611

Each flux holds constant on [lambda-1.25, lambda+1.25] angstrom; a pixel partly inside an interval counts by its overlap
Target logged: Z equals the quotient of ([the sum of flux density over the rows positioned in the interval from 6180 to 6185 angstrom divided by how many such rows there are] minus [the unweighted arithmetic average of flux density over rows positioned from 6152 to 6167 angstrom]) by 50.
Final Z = 0.0004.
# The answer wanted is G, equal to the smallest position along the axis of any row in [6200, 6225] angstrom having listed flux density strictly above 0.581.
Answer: 6201.0 angstrom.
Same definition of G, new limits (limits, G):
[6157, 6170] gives 6158.5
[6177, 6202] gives 6178.5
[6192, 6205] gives 6198.5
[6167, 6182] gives 6178.5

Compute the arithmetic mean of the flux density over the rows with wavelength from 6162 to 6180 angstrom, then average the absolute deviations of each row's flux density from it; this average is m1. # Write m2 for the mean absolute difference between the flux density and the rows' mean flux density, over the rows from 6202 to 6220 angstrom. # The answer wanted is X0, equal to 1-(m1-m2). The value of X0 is 1.00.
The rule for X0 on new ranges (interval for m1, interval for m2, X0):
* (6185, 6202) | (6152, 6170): 0.97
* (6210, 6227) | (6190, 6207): 1.00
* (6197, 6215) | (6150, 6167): 0.99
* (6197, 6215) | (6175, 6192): 1.01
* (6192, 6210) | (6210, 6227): 1.00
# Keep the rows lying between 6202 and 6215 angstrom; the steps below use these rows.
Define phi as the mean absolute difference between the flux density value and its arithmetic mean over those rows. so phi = 0.024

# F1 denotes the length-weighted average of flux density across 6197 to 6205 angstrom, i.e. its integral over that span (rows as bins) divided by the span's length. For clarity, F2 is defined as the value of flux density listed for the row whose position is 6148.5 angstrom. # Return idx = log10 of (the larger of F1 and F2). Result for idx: -0.19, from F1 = 0.639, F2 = 0.61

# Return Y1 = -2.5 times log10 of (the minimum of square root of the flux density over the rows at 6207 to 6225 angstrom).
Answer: 0.39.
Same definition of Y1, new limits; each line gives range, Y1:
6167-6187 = 0.37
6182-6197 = 0.37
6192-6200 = 0.34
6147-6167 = 0.32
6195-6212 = 0.34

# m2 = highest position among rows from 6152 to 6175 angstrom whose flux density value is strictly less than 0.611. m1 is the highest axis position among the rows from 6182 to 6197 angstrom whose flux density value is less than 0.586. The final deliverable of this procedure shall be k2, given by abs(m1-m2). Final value 22.5 angstrom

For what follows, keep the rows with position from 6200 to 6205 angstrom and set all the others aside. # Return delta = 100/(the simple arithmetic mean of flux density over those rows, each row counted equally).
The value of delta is 159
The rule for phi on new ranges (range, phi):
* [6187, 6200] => 0.045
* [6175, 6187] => 0.028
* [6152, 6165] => 0.027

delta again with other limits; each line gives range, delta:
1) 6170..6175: 184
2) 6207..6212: 165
